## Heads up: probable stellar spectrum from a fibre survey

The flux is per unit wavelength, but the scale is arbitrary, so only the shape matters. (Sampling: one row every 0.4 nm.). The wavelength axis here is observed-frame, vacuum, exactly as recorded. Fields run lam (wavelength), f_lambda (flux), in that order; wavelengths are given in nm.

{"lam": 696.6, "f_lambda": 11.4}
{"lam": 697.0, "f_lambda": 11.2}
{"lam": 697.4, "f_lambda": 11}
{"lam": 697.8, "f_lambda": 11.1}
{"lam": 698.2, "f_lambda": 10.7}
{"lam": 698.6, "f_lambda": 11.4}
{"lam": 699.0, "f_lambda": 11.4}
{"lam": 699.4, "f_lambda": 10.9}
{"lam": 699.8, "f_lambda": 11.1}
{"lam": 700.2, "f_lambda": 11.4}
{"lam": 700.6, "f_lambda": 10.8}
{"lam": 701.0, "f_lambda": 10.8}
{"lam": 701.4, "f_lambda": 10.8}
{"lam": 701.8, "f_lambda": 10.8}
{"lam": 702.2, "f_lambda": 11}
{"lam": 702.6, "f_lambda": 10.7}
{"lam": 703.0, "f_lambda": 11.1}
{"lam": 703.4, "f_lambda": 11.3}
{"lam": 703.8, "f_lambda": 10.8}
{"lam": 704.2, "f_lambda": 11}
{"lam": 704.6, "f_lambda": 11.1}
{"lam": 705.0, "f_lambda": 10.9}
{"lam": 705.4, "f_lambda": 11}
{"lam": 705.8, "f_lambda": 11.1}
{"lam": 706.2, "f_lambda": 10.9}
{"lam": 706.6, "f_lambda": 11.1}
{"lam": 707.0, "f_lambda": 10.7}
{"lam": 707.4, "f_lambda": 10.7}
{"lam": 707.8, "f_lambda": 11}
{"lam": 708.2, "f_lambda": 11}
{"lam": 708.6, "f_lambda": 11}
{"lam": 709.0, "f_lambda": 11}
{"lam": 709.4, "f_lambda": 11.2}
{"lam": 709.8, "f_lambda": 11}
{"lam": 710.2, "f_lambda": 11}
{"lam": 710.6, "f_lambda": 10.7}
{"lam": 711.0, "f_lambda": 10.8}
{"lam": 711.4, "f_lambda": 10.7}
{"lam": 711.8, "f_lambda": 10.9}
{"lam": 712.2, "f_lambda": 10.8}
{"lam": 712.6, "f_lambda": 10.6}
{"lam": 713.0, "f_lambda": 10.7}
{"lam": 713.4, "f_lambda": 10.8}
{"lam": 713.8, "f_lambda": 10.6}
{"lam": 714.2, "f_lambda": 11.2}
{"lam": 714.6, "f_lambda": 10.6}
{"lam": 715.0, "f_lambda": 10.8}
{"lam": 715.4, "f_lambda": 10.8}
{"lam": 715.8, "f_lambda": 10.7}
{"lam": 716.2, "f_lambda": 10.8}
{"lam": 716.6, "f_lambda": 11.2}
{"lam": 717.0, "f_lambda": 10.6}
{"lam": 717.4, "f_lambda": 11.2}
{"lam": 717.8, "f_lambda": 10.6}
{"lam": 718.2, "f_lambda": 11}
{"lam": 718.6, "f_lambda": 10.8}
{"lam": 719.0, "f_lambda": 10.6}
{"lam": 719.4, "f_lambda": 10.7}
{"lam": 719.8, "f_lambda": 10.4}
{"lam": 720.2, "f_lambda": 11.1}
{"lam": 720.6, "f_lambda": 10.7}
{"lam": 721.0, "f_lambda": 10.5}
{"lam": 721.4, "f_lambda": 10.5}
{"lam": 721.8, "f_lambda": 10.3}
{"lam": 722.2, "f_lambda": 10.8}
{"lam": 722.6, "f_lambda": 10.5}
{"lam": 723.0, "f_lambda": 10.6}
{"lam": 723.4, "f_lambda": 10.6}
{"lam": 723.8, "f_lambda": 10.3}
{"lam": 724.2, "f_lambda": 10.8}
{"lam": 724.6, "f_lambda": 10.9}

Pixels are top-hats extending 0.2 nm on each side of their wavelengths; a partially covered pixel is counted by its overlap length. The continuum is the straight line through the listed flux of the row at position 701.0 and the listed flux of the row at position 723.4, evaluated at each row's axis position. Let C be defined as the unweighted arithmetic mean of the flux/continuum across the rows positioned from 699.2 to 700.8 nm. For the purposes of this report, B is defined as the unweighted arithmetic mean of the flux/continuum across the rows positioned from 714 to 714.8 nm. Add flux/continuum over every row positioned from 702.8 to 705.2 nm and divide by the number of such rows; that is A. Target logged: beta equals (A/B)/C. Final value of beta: 0.982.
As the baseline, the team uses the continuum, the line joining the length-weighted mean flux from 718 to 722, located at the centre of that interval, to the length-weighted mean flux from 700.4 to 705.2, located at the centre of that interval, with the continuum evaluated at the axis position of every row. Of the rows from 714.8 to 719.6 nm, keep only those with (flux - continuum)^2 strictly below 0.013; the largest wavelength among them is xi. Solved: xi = 719.4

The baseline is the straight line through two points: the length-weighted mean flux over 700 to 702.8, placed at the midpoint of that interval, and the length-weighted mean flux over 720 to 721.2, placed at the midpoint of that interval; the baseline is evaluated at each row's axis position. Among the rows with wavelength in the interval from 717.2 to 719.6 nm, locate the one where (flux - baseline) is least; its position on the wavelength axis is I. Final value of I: 717.8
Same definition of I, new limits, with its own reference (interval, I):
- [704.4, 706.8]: 705.0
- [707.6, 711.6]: 710.6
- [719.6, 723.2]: 721.8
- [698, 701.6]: 698.2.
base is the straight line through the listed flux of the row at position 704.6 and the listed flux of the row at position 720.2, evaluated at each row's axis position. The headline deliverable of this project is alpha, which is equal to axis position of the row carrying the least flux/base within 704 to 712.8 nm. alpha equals 712.6 nm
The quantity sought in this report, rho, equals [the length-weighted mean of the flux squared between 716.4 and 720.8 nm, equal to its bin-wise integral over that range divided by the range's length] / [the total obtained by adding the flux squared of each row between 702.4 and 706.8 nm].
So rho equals 0.088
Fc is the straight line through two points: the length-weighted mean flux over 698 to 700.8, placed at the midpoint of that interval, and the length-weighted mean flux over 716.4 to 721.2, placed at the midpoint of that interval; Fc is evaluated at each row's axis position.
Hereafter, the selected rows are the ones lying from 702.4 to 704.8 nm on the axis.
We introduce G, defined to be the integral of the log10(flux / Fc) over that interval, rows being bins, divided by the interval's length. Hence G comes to -0.001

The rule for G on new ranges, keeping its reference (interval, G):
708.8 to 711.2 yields 0.001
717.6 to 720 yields -0.004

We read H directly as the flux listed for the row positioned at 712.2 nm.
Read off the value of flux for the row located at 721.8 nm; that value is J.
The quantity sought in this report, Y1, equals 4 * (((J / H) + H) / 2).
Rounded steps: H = 10.8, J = 10.3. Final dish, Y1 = 23.5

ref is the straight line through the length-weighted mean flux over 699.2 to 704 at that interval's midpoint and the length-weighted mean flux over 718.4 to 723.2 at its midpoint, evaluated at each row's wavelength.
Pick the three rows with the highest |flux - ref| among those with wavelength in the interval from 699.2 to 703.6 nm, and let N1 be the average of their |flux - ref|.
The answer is 0.34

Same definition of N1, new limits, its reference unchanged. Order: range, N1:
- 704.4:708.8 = 0.21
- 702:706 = 0.28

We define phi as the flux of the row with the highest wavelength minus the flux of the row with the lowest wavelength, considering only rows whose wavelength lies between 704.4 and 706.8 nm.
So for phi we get 0.0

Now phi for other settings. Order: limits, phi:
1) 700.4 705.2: 0.1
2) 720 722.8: -0.6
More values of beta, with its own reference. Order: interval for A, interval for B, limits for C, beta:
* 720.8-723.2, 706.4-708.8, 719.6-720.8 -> 0.967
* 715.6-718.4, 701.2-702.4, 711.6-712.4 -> 0.999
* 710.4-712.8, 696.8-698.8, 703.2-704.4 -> 0.958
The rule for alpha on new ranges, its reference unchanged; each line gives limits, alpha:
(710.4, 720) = 719.8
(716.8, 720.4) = 719.8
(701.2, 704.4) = 702.6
